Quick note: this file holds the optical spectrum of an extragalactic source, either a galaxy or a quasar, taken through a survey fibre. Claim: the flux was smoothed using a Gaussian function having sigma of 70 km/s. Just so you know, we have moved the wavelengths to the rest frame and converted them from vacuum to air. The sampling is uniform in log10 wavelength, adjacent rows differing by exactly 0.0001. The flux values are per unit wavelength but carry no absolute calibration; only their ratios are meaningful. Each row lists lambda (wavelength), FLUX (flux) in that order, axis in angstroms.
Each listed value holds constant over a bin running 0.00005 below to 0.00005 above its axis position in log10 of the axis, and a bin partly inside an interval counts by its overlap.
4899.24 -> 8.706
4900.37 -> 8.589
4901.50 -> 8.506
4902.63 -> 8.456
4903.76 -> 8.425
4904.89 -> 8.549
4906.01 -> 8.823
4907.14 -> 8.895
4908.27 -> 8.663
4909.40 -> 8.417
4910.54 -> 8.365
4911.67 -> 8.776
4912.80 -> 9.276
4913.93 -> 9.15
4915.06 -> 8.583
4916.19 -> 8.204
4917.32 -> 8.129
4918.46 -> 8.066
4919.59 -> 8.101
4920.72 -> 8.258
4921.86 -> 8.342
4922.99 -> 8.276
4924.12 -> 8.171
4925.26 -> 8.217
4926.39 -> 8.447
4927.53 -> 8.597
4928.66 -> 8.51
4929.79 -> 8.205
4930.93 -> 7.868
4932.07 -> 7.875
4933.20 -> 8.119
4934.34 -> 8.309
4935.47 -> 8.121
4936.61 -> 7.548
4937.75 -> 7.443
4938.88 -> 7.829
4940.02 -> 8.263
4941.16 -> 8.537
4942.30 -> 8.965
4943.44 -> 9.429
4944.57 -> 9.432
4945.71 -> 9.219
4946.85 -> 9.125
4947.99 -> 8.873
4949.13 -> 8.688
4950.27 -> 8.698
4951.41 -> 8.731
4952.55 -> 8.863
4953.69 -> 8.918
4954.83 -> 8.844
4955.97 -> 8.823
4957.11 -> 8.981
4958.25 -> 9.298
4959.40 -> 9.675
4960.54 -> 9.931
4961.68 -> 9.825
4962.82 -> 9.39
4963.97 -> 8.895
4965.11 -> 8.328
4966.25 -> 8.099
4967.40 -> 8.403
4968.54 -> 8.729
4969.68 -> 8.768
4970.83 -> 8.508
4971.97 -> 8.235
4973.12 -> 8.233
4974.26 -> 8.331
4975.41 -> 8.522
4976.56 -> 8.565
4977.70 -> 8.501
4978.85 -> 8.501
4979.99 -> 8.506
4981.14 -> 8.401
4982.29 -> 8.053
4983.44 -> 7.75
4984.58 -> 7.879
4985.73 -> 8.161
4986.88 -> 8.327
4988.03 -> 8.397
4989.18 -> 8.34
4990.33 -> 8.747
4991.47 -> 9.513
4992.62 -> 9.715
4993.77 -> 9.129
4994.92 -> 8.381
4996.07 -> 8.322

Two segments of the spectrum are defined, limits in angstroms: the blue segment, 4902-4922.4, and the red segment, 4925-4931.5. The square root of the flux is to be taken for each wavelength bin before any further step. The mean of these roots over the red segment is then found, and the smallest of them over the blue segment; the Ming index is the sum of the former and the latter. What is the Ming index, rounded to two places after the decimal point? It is 5.72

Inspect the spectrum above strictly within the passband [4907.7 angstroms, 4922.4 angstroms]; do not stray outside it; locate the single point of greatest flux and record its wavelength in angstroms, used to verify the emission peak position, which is 4912.80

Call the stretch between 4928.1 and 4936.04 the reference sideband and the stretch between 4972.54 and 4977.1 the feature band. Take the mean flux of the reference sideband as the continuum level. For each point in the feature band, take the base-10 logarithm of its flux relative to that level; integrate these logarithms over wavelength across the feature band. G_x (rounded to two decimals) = 0.06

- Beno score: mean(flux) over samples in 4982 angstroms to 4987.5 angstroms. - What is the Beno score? 8.0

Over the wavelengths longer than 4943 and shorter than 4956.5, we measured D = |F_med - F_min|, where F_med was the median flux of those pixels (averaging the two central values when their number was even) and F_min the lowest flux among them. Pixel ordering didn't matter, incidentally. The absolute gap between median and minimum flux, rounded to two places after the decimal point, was 0.18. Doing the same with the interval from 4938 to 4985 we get 0.95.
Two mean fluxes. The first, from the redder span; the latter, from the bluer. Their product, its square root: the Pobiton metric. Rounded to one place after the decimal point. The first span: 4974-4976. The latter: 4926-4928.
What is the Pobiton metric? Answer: 8.5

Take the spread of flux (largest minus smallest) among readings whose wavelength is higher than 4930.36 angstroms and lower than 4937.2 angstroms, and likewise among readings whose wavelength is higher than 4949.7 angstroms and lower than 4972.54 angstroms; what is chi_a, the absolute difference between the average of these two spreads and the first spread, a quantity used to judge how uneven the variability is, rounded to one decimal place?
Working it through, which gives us 0.5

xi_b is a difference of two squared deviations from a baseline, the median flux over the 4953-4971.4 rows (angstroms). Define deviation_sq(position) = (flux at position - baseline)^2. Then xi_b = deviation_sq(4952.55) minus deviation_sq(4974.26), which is -0.29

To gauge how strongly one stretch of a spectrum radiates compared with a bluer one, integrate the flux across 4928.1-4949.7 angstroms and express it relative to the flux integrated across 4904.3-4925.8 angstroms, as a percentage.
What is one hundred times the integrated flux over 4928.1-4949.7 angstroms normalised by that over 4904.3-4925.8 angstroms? 99.9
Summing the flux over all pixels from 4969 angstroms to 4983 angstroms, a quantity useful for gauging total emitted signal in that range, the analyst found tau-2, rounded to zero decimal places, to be 101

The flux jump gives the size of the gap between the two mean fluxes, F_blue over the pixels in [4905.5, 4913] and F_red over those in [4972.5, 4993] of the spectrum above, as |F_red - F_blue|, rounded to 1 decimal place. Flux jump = 0.3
